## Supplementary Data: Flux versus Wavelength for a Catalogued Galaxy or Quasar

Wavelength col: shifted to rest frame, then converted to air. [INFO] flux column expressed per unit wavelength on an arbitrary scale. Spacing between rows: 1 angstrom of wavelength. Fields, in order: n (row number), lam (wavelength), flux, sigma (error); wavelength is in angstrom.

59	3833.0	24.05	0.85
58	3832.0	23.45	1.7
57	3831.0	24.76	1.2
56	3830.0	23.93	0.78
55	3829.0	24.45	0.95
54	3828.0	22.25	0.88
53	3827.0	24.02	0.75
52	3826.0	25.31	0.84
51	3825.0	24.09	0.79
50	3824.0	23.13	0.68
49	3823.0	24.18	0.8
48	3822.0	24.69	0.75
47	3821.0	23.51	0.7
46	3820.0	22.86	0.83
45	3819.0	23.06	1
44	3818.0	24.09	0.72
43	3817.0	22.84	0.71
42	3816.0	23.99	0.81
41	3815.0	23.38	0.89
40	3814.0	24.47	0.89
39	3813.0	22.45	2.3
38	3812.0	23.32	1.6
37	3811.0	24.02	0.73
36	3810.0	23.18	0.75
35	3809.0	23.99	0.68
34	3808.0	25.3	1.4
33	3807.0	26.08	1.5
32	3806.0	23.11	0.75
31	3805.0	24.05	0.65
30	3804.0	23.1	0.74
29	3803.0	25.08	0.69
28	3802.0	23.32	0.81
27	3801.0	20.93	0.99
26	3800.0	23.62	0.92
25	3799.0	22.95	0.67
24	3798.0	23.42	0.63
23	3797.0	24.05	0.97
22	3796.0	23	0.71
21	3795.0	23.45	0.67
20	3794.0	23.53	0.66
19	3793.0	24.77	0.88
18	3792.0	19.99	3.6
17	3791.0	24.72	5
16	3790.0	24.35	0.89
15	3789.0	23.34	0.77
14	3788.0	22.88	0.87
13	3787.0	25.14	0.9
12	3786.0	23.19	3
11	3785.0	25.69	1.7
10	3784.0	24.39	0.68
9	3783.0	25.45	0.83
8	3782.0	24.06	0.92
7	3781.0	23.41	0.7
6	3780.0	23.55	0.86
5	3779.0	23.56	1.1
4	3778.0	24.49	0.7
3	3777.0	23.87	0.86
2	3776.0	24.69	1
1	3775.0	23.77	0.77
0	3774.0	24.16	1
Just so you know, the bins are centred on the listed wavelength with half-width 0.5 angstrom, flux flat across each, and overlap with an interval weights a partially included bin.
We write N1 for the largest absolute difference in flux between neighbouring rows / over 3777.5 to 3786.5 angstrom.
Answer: 2.5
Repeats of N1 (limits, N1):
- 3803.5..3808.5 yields 3.0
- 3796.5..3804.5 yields 2.7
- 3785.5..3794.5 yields 4.8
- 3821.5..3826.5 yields 1.2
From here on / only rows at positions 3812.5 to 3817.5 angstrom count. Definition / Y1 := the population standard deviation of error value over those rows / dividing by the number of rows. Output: 0.59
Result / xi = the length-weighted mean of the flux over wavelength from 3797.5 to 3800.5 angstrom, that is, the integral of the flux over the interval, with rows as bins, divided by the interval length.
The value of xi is 23.3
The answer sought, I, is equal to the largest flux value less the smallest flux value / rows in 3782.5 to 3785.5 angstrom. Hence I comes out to 1.3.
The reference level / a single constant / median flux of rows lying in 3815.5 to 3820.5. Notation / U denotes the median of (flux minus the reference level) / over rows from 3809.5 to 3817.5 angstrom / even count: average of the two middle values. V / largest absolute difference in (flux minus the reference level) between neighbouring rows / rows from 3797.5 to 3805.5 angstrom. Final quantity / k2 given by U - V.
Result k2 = -2.40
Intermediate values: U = 0.29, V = 2.69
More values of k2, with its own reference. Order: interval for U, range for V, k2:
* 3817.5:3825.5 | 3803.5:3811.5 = -2.23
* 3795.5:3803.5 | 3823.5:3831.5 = -1.89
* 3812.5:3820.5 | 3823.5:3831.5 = -2.04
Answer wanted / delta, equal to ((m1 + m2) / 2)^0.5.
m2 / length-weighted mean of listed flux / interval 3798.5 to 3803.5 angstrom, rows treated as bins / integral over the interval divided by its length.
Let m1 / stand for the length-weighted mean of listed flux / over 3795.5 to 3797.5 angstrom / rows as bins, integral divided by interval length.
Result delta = 4.83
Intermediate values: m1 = 23.5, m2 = 23.2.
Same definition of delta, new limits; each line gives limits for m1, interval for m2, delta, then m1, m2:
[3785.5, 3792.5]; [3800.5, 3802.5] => 4.77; 23.4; 22.1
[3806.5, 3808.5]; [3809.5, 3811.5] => 4.96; 25.7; 23.6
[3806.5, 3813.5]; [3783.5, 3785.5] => 4.95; 24.0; 25.0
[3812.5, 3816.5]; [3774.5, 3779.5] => 4.88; 23.6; 24.1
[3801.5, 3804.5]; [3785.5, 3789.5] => 4.87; 23.8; 23.6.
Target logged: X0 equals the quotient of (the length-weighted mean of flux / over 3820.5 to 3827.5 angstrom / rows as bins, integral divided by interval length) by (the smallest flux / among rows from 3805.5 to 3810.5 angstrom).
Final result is 1.04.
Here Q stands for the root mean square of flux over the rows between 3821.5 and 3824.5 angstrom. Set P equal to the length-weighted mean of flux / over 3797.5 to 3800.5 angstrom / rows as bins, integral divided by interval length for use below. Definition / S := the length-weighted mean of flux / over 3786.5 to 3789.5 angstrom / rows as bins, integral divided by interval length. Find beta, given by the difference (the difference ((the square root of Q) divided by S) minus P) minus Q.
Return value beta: -47.1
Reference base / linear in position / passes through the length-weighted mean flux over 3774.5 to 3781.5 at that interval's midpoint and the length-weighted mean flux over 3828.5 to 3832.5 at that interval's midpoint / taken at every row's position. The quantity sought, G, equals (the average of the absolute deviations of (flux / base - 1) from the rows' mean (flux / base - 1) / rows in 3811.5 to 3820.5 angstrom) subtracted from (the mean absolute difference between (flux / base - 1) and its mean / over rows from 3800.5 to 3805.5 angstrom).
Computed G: 0.0205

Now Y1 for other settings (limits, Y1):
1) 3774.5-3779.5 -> 0.15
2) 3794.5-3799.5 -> 0.12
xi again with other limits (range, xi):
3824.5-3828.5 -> 23.9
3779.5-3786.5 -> 24.2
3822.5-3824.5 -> 23.7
